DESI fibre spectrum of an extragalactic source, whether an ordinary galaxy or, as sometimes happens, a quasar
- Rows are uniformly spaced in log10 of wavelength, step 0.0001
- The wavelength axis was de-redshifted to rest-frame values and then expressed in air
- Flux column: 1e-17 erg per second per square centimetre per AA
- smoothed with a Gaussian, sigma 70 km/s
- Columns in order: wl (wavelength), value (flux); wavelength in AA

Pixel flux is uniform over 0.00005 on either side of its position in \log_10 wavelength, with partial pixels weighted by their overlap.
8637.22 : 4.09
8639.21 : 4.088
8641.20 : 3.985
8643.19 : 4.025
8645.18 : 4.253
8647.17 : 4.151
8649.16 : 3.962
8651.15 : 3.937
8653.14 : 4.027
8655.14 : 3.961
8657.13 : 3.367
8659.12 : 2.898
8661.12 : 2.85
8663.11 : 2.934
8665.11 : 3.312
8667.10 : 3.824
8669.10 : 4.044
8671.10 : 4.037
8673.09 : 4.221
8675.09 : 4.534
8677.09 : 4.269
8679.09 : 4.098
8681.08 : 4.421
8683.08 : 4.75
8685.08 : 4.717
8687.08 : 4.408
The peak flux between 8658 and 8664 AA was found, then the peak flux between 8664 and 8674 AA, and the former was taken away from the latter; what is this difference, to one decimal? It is 1.3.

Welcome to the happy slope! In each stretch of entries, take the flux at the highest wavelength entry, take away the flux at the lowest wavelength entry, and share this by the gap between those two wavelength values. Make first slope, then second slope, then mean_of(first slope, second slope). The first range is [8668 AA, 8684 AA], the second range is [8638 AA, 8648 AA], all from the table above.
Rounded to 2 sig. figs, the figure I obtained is 0.029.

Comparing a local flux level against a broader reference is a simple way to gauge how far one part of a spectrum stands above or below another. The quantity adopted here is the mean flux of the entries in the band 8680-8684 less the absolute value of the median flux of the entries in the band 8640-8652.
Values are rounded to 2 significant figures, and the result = 0.58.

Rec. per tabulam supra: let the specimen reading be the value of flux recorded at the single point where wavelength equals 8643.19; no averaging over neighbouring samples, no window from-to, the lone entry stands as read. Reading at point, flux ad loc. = 4.025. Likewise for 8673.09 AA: 4.221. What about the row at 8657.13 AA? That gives 3.367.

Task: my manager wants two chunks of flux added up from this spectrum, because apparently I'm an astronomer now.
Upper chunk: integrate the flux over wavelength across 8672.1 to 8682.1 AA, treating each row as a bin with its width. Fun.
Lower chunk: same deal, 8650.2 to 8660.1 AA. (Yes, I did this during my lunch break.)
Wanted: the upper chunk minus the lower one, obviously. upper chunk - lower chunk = 7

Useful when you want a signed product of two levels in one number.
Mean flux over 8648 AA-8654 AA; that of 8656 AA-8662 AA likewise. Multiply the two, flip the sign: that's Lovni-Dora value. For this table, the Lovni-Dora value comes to -12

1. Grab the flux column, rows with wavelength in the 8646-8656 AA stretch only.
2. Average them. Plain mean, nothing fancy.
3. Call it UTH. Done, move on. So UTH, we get 4.01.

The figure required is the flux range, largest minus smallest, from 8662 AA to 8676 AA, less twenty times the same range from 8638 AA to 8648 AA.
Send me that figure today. -4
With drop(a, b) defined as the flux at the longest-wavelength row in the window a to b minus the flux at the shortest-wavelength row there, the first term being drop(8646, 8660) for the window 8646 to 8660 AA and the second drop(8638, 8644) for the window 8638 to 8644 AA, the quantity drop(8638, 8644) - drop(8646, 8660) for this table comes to 1.2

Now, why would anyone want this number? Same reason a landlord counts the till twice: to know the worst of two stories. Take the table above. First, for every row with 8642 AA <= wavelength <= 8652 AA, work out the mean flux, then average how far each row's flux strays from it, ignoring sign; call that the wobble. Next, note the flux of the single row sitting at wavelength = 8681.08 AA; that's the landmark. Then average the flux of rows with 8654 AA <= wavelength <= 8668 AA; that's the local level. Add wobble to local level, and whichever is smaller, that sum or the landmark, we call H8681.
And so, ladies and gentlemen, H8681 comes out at 3.42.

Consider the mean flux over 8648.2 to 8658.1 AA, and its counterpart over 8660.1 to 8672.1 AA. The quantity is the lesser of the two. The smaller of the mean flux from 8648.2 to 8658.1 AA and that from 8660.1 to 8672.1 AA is 3.5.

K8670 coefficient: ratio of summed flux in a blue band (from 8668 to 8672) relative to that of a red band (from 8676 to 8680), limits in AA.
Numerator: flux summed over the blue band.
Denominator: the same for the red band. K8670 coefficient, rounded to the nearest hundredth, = 0.97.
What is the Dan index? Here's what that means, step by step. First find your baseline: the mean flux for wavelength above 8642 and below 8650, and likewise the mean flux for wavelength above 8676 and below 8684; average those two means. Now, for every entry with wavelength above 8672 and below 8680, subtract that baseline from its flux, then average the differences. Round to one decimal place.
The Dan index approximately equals 0.0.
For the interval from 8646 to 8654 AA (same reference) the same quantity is -0.2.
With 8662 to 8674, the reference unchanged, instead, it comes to -0.5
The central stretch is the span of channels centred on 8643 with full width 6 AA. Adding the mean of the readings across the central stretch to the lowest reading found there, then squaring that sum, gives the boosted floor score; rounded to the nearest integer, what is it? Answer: 65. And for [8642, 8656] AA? 64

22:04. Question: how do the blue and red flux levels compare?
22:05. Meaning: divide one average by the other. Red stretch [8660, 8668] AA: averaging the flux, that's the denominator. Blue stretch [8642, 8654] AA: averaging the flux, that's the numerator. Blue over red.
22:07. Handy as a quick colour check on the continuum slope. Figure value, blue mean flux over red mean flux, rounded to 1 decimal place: 1.3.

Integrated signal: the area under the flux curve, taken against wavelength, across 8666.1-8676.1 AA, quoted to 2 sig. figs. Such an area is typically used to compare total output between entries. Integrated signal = 41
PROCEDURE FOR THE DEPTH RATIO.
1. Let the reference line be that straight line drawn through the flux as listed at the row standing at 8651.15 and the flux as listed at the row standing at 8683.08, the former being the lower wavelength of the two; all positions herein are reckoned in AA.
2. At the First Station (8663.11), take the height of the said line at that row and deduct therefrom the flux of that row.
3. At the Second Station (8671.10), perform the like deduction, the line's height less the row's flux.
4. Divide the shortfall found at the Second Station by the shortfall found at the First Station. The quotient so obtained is 0.3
